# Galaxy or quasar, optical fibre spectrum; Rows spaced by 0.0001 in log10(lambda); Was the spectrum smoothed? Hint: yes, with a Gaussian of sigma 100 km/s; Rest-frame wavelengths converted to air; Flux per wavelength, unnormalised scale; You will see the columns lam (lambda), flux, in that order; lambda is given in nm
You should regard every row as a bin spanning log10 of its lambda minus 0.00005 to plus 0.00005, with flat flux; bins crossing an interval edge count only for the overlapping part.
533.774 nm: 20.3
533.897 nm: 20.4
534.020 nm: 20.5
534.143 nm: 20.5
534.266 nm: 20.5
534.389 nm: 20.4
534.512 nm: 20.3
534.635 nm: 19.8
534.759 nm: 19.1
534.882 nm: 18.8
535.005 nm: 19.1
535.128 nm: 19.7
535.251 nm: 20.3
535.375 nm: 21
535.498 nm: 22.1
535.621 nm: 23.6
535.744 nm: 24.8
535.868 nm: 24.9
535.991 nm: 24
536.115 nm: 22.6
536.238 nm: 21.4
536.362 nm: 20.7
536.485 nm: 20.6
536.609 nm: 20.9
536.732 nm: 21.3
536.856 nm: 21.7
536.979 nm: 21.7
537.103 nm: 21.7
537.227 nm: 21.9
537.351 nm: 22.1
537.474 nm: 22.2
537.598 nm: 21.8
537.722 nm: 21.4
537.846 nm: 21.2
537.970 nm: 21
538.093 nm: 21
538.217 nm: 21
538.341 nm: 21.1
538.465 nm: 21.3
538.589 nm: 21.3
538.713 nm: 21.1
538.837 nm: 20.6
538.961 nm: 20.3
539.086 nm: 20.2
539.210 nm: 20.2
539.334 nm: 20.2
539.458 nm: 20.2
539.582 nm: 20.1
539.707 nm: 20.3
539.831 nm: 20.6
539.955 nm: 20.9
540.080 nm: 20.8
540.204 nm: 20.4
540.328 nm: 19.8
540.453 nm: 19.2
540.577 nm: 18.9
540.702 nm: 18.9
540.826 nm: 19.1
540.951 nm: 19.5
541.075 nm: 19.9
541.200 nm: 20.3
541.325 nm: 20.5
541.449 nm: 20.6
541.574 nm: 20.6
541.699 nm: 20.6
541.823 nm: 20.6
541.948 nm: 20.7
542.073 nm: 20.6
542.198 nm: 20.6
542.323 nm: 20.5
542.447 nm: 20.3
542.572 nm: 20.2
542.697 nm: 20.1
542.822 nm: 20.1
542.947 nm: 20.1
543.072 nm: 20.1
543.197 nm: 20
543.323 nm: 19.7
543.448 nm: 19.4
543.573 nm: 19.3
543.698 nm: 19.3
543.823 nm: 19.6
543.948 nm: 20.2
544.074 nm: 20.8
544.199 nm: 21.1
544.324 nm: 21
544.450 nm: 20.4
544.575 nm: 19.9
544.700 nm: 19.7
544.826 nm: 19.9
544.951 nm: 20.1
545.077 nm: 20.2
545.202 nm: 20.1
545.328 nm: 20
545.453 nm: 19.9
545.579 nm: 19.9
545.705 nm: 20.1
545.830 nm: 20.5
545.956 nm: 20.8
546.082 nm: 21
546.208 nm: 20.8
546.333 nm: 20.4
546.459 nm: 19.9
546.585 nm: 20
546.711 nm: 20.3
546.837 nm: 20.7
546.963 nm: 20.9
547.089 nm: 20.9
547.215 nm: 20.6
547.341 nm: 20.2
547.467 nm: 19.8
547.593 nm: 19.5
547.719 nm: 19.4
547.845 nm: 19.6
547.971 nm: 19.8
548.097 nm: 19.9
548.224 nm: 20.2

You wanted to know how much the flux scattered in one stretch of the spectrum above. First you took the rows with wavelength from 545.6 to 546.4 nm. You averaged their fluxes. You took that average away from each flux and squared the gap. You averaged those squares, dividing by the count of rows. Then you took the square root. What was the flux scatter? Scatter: 0.30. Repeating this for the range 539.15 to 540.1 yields 0.29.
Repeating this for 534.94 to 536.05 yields 2.11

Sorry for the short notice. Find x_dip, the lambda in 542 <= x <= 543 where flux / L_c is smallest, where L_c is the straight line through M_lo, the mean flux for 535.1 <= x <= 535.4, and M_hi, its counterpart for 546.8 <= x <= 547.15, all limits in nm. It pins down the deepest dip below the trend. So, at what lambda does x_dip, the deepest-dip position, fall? 542.947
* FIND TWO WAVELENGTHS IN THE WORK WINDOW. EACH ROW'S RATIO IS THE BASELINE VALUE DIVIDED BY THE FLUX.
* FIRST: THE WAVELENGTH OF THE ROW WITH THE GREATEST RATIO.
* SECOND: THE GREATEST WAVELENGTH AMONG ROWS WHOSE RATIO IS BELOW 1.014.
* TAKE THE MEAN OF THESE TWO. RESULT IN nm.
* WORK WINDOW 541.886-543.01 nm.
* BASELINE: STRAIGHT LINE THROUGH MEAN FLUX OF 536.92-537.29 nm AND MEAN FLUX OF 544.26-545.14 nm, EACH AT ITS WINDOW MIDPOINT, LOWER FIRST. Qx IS 542.51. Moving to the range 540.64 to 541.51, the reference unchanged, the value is 541.08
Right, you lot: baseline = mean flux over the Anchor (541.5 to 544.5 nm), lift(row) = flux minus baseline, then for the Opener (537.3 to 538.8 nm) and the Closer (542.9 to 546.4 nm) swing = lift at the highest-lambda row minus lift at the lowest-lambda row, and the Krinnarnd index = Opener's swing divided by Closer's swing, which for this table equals -3.3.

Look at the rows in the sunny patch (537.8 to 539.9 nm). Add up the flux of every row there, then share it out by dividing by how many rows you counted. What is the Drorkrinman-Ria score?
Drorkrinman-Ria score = 20.7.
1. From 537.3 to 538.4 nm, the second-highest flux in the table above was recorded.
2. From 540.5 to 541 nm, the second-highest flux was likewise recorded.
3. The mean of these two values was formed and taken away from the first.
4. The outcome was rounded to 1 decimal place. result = 1.5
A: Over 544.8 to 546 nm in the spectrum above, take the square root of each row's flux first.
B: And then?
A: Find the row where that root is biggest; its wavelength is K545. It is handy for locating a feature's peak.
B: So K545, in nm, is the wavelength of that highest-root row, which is 545.956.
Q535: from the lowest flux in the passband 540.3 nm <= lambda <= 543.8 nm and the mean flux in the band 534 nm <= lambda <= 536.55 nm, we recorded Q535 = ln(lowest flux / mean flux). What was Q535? -0.11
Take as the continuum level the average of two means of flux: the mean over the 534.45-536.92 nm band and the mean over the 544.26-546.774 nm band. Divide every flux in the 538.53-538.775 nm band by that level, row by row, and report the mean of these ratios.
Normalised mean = 1.02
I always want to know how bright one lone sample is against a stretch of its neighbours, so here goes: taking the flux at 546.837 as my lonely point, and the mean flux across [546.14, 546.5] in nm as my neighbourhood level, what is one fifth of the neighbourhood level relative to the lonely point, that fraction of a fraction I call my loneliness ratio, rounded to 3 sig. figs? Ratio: 0.197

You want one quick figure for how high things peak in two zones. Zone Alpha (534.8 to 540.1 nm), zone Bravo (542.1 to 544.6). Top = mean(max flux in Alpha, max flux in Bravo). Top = 23.0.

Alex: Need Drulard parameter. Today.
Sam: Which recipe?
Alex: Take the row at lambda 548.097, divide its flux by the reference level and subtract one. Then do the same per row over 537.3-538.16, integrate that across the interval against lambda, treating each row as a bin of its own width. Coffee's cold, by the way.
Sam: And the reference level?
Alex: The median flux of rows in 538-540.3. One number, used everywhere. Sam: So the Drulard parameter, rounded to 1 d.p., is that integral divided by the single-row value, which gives -1.1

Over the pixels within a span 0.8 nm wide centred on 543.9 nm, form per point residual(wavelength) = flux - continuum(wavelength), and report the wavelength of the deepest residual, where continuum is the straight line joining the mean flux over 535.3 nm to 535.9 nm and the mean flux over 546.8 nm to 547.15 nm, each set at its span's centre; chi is 543.573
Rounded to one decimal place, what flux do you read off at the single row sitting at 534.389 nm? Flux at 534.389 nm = 20.4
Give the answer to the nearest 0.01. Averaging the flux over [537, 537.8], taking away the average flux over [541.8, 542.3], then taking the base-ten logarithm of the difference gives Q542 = 0.09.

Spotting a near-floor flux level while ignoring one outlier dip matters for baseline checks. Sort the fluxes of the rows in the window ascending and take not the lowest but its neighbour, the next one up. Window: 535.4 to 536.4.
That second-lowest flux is 21.4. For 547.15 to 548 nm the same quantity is 19.5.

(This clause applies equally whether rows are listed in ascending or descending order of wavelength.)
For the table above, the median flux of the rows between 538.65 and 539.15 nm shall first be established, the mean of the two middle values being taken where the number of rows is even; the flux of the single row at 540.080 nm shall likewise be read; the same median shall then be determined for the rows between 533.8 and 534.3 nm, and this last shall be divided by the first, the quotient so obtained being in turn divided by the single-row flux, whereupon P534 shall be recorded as 0.048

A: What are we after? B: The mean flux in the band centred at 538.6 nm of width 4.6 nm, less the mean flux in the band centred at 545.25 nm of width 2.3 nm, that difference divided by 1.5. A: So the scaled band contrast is 0.3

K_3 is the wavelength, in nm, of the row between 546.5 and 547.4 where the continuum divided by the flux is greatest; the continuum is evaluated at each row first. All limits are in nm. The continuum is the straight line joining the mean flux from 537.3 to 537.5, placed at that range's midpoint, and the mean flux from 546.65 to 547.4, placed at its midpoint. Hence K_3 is 546.585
